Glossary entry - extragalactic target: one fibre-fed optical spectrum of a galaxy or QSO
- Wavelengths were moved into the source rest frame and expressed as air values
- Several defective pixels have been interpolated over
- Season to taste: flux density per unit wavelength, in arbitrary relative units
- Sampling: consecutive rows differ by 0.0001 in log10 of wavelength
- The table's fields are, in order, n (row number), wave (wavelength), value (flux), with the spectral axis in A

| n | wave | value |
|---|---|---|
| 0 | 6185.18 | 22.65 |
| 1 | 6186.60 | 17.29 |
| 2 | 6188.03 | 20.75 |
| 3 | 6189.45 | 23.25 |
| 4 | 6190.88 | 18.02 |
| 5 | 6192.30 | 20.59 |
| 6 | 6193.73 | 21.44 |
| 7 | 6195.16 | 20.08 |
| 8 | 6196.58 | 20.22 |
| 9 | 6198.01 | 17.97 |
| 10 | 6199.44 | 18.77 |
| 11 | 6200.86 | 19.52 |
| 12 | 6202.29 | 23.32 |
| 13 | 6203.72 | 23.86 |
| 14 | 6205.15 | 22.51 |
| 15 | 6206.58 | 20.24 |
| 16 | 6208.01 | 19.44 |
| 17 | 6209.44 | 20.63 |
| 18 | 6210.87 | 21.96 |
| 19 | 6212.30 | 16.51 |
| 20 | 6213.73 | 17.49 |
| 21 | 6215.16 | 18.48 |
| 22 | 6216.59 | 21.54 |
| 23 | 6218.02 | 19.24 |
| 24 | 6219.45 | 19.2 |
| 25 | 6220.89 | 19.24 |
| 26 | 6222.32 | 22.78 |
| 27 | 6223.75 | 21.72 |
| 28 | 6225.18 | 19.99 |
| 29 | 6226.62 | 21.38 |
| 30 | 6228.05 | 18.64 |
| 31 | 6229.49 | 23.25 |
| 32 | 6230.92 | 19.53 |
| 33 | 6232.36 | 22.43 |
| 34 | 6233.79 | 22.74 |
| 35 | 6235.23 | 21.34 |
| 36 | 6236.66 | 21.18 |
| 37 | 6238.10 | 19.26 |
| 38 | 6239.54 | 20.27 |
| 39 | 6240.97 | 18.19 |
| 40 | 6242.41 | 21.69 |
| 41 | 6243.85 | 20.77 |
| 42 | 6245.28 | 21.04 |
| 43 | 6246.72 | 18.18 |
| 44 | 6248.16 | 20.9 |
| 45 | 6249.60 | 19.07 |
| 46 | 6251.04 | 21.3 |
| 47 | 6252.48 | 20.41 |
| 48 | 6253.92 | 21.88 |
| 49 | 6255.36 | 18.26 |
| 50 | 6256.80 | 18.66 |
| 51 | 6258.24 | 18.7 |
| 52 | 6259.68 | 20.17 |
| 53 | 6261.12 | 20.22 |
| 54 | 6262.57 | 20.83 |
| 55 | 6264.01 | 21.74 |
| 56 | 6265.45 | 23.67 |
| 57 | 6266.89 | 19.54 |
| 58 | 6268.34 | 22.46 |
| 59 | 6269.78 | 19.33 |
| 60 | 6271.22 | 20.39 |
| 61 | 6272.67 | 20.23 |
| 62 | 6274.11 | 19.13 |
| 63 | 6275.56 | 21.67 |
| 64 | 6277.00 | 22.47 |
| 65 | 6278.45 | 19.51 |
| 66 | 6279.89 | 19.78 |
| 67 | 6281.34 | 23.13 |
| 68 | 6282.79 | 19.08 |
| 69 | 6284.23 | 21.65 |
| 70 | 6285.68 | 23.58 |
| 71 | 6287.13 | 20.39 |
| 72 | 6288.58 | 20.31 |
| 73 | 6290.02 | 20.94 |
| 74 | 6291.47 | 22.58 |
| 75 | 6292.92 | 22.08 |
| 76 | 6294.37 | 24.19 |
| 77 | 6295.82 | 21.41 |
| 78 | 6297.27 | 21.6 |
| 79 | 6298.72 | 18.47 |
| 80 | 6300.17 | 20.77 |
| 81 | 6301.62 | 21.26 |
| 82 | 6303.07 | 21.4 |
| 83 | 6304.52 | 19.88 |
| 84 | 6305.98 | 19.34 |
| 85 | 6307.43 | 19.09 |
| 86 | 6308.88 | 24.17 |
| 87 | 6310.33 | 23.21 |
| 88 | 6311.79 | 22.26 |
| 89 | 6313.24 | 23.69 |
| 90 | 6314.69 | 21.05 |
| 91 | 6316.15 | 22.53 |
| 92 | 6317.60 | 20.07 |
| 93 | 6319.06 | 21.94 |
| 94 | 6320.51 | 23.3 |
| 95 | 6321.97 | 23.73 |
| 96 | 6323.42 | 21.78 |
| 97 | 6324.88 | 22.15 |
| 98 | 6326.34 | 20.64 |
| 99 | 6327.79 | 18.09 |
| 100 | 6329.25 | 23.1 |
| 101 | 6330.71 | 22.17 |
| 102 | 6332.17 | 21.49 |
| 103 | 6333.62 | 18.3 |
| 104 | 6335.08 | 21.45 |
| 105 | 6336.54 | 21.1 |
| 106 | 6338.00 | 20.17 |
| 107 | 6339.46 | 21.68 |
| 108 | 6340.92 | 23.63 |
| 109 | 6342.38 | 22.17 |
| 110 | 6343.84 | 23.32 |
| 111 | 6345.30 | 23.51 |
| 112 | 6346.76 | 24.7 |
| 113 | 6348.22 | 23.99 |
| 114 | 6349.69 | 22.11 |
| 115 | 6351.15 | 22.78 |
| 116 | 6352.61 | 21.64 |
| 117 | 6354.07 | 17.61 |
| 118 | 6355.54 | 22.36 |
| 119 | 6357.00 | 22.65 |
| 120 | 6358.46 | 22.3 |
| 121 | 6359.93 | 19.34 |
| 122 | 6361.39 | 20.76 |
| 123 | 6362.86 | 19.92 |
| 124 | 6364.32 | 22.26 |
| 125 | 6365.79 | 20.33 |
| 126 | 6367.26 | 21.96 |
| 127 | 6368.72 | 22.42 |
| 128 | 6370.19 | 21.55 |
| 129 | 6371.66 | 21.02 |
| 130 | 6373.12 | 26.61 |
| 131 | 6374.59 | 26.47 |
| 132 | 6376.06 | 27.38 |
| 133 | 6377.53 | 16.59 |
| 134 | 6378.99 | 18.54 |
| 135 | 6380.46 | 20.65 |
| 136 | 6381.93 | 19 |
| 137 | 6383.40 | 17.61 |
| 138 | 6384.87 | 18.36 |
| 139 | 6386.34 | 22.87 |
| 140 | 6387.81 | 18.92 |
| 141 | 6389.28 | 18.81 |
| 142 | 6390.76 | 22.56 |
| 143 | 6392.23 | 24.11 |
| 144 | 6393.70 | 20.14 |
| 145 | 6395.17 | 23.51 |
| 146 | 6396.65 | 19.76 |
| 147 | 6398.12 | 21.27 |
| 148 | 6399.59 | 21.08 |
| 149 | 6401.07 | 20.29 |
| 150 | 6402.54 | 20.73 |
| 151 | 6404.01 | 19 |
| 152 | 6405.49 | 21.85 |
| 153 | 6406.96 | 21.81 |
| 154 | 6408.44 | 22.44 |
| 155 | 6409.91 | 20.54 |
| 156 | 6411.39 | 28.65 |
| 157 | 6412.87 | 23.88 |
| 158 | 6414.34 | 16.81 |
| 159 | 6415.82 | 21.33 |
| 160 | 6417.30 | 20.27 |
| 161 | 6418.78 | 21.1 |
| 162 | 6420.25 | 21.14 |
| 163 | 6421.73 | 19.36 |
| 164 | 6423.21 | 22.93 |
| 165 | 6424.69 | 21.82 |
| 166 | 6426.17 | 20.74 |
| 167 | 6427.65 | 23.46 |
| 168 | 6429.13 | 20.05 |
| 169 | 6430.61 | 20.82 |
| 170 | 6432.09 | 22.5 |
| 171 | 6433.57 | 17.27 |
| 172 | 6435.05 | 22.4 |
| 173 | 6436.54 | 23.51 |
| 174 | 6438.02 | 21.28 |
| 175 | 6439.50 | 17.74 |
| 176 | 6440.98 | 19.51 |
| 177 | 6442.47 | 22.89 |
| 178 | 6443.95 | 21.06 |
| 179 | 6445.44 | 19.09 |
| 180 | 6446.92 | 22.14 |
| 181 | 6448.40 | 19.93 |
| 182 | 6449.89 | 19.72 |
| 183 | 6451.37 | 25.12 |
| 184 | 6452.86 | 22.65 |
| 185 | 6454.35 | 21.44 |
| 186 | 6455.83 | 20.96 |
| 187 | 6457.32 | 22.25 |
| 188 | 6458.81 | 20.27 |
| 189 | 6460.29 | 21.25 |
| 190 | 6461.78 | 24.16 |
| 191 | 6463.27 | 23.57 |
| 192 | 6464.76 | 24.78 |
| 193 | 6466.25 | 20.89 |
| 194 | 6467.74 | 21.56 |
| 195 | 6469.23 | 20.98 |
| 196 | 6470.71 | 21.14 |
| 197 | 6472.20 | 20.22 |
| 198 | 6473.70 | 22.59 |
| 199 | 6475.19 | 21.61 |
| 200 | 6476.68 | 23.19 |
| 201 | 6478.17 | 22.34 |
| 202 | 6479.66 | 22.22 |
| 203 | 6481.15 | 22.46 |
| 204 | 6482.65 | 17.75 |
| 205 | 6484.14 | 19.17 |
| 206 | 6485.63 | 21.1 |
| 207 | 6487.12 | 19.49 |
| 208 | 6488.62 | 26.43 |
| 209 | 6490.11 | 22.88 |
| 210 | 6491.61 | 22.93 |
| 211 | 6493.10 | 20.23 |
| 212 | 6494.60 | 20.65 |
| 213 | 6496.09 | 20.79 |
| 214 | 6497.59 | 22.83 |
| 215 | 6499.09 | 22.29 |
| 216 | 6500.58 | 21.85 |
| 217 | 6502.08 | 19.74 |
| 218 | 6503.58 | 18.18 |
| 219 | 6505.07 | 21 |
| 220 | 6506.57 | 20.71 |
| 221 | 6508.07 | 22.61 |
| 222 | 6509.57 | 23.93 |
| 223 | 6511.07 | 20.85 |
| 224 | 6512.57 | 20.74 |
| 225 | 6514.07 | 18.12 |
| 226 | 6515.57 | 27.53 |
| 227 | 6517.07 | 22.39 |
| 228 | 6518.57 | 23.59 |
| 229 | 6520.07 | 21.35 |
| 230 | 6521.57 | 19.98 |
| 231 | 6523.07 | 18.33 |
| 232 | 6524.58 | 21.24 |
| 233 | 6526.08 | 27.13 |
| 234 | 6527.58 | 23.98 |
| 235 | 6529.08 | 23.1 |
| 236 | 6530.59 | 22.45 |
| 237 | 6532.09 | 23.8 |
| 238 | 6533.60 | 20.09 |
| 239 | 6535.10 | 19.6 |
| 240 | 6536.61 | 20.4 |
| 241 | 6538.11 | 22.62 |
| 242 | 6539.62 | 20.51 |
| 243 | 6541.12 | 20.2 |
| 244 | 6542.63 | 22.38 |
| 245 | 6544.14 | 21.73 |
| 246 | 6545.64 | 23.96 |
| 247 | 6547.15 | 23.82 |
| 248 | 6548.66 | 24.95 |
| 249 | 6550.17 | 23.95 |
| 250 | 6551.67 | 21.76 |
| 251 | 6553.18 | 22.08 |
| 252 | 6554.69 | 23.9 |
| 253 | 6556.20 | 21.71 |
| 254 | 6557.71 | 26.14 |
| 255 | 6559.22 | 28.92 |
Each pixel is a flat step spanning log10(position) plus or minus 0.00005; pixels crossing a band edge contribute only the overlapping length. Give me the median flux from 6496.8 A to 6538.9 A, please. 21.6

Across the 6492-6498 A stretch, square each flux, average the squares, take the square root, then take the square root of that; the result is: 4.60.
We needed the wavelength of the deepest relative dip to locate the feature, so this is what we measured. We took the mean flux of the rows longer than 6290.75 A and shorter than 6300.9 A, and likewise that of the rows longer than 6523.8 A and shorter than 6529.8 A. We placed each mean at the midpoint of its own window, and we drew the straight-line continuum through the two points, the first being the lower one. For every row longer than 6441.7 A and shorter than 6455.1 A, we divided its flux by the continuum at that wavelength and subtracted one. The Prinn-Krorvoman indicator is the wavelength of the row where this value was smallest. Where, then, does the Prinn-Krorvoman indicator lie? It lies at 6445.44 A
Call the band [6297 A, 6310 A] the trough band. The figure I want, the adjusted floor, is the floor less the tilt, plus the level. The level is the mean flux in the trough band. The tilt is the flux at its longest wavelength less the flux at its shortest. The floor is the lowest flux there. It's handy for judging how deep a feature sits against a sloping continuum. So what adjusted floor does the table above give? 36.6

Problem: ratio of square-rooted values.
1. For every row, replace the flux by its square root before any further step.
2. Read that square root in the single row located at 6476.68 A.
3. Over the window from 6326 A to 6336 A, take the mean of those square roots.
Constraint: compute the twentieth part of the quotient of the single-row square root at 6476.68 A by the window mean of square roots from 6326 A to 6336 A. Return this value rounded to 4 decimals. 0.0529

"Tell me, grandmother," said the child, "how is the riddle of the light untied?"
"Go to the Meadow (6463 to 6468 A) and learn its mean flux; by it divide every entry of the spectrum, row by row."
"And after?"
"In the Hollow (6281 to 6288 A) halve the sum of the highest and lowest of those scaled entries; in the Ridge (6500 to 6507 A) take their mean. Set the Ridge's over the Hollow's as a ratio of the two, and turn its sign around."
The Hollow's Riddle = -0.95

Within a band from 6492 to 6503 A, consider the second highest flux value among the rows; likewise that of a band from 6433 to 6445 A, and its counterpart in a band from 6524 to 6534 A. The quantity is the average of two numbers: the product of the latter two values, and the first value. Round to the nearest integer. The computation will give 286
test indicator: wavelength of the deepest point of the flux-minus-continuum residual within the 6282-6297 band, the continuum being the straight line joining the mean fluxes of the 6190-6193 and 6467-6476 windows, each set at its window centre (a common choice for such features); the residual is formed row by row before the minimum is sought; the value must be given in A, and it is 6282.79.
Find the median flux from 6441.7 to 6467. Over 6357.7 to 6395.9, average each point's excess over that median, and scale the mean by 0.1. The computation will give -0.01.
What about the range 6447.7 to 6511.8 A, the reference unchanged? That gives 0.02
